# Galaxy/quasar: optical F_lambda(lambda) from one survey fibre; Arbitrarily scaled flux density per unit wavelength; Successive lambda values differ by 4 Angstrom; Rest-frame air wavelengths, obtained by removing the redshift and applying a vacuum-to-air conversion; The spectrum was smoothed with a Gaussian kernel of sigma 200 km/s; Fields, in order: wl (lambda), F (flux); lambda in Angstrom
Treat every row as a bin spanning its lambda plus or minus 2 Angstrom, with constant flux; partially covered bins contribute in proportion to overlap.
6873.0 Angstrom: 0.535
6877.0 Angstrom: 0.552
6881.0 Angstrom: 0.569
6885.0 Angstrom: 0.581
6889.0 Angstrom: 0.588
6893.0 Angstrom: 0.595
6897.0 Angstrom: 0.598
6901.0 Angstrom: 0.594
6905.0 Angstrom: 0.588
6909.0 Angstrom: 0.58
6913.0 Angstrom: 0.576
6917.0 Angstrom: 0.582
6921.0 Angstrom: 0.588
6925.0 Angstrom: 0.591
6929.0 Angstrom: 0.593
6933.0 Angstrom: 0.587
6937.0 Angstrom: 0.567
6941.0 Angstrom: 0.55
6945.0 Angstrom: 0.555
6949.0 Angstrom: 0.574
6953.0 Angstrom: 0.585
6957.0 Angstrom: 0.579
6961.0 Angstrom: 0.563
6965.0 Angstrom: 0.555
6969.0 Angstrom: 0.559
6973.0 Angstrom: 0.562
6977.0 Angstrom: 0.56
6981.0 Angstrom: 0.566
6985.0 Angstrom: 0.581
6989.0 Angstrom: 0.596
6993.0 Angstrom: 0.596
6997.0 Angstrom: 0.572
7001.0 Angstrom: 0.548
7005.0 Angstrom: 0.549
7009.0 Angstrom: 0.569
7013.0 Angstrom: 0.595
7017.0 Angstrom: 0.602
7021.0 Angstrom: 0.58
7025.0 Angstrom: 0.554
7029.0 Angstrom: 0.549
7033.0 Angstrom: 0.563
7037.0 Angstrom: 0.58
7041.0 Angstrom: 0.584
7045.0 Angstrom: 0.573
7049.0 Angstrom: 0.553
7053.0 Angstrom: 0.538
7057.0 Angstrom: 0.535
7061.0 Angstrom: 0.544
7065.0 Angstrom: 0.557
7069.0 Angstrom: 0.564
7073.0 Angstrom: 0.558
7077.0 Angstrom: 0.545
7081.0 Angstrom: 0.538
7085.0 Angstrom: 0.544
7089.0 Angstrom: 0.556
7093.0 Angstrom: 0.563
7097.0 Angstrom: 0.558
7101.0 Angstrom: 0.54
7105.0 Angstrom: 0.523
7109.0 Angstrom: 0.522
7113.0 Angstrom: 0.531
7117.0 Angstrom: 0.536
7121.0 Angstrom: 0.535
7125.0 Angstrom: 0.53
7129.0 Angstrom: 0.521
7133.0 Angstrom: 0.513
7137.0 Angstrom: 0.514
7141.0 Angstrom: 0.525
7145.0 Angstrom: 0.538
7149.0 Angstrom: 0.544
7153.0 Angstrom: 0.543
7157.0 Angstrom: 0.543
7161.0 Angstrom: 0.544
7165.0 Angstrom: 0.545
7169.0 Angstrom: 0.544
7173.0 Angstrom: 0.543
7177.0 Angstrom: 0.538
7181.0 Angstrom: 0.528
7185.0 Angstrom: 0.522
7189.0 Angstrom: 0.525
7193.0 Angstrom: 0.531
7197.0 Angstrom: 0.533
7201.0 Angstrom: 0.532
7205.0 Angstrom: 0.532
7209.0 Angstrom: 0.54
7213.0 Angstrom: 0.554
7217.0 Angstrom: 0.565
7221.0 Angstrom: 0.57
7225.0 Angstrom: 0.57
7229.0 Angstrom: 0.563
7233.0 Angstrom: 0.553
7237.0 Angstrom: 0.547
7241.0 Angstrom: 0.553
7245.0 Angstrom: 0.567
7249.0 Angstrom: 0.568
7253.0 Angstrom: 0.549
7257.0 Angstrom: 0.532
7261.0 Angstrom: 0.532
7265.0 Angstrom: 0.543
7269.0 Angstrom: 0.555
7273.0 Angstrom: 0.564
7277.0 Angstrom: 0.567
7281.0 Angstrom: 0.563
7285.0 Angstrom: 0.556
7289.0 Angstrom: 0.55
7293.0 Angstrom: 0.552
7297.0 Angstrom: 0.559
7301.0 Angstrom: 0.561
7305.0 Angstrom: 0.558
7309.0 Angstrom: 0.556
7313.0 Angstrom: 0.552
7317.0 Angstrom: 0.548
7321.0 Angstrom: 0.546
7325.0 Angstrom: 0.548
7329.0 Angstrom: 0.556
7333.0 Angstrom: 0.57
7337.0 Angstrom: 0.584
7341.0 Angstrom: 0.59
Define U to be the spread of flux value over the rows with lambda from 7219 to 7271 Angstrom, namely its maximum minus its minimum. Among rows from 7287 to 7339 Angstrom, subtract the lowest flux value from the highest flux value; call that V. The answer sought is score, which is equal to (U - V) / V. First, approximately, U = 0.038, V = 0.038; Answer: 0.0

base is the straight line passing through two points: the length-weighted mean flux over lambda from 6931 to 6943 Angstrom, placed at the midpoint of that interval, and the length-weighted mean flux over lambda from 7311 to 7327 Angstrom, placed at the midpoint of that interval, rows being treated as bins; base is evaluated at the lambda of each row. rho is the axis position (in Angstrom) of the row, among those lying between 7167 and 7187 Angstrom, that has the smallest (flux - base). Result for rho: 7185.0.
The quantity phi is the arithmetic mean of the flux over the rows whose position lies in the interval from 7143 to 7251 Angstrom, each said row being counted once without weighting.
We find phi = 0.546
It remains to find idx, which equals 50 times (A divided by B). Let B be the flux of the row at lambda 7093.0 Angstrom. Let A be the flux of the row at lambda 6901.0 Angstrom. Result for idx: 53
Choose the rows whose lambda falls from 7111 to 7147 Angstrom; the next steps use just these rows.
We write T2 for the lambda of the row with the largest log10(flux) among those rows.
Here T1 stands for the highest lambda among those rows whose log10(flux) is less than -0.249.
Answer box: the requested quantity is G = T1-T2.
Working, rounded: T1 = 7145.0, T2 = 7145.0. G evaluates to 0 Angstrom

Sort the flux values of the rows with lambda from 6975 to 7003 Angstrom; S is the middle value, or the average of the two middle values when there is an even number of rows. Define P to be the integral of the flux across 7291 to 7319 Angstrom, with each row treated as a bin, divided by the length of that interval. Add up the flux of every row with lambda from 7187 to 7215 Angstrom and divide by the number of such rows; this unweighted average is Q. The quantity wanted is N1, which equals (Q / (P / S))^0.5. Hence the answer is 0.743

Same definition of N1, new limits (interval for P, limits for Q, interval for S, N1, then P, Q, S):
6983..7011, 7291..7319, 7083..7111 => 0.726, 0.573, 0.5551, 0.544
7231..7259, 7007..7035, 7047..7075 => 0.757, 0.553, 0.5731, 0.553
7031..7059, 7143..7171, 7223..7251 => 0.738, 0.561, 0.5430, 0.563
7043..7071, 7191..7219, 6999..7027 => 0.747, 0.552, 0.5410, 0.569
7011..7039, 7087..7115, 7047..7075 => 0.722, 0.575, 0.5419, 0.553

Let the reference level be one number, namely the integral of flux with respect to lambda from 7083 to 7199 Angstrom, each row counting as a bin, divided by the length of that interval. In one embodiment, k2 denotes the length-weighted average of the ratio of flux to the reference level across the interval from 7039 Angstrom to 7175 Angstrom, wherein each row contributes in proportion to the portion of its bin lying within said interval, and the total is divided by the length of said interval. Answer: 1.01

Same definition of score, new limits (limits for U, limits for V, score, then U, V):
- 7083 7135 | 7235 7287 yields 0.4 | 0.050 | 0.036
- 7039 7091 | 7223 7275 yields 0.3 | 0.049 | 0.038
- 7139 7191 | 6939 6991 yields -0.5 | 0.023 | 0.046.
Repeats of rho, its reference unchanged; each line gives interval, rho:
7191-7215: 7193.0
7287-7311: 7289.0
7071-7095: 7081.0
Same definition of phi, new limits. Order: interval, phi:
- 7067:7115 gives 0.545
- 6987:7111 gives 0.560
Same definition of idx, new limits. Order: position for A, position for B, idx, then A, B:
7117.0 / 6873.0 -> 50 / 0.536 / 0.535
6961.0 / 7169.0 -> 52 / 0.563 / 0.544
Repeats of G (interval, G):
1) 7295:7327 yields 24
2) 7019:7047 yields -8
